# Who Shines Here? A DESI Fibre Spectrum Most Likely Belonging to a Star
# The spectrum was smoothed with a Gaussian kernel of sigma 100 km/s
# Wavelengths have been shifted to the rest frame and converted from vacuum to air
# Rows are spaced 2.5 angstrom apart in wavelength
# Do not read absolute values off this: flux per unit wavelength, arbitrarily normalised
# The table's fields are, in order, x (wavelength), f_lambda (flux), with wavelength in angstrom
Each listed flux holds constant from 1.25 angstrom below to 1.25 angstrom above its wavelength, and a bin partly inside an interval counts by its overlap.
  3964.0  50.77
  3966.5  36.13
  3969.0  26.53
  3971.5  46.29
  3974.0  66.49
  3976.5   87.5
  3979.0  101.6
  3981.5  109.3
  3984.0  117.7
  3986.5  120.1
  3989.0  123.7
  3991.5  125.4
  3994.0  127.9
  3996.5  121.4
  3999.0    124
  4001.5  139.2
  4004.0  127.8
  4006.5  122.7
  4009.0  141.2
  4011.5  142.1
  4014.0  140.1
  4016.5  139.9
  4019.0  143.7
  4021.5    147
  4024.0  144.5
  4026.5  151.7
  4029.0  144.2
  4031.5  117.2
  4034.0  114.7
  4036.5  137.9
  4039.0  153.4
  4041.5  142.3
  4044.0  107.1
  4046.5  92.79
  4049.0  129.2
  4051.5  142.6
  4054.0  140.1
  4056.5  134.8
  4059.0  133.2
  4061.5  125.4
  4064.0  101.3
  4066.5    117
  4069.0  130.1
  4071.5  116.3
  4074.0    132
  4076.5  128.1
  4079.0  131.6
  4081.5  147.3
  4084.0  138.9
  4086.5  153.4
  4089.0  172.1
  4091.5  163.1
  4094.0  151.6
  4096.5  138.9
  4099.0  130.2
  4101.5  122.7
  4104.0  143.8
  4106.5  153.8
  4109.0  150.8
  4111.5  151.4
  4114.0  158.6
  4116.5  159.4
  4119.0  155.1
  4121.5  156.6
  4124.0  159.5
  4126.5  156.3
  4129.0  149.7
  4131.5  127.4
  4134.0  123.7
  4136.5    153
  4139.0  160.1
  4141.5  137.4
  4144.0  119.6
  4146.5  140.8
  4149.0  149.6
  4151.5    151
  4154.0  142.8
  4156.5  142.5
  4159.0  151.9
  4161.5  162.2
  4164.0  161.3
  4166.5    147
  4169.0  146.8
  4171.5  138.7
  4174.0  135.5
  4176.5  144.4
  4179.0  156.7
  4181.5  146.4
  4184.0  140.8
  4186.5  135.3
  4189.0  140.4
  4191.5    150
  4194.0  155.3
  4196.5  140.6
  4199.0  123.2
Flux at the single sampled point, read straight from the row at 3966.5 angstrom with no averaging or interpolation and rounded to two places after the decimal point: 36.13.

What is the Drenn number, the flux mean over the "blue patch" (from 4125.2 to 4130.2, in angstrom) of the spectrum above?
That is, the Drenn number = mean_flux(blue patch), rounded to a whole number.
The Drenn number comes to 153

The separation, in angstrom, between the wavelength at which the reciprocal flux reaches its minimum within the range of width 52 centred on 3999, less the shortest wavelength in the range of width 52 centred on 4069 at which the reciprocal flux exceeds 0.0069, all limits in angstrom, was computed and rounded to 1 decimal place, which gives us -22.5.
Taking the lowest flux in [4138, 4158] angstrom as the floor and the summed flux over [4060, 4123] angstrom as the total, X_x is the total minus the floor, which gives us 3410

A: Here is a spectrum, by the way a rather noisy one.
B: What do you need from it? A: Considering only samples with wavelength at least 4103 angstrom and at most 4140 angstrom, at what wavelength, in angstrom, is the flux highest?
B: 4139.0 angstrom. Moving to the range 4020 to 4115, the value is 4089.0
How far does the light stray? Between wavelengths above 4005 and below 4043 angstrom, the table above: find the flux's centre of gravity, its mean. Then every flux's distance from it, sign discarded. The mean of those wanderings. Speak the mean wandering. 8.4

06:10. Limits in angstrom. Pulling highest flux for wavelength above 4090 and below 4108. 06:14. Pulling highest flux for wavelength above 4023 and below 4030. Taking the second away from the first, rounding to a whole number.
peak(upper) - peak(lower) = 11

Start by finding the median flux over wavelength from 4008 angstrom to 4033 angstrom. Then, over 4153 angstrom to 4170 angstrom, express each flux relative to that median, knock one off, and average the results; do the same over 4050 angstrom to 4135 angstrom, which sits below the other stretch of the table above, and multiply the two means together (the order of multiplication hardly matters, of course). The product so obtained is -0.0007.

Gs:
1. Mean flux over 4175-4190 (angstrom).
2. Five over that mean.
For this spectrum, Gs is 0.0347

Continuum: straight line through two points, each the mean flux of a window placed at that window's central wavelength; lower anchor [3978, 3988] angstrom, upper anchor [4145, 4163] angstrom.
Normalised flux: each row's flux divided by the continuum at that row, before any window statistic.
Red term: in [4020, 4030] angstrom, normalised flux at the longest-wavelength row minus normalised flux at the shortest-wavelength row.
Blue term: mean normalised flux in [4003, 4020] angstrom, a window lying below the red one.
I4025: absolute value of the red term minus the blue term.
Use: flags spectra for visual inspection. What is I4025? 1.19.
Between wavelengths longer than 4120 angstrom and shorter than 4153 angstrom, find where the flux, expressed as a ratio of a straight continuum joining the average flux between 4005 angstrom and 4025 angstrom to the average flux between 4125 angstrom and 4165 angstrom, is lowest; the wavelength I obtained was 4144.0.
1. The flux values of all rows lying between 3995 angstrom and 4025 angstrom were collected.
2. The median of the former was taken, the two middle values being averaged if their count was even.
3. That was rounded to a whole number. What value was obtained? 140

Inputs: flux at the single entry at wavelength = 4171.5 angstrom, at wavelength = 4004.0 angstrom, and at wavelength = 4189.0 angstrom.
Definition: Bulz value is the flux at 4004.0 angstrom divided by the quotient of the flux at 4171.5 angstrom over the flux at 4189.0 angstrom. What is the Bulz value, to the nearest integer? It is 129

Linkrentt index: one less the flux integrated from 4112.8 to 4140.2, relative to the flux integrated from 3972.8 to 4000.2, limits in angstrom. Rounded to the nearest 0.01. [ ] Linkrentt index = -0.35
